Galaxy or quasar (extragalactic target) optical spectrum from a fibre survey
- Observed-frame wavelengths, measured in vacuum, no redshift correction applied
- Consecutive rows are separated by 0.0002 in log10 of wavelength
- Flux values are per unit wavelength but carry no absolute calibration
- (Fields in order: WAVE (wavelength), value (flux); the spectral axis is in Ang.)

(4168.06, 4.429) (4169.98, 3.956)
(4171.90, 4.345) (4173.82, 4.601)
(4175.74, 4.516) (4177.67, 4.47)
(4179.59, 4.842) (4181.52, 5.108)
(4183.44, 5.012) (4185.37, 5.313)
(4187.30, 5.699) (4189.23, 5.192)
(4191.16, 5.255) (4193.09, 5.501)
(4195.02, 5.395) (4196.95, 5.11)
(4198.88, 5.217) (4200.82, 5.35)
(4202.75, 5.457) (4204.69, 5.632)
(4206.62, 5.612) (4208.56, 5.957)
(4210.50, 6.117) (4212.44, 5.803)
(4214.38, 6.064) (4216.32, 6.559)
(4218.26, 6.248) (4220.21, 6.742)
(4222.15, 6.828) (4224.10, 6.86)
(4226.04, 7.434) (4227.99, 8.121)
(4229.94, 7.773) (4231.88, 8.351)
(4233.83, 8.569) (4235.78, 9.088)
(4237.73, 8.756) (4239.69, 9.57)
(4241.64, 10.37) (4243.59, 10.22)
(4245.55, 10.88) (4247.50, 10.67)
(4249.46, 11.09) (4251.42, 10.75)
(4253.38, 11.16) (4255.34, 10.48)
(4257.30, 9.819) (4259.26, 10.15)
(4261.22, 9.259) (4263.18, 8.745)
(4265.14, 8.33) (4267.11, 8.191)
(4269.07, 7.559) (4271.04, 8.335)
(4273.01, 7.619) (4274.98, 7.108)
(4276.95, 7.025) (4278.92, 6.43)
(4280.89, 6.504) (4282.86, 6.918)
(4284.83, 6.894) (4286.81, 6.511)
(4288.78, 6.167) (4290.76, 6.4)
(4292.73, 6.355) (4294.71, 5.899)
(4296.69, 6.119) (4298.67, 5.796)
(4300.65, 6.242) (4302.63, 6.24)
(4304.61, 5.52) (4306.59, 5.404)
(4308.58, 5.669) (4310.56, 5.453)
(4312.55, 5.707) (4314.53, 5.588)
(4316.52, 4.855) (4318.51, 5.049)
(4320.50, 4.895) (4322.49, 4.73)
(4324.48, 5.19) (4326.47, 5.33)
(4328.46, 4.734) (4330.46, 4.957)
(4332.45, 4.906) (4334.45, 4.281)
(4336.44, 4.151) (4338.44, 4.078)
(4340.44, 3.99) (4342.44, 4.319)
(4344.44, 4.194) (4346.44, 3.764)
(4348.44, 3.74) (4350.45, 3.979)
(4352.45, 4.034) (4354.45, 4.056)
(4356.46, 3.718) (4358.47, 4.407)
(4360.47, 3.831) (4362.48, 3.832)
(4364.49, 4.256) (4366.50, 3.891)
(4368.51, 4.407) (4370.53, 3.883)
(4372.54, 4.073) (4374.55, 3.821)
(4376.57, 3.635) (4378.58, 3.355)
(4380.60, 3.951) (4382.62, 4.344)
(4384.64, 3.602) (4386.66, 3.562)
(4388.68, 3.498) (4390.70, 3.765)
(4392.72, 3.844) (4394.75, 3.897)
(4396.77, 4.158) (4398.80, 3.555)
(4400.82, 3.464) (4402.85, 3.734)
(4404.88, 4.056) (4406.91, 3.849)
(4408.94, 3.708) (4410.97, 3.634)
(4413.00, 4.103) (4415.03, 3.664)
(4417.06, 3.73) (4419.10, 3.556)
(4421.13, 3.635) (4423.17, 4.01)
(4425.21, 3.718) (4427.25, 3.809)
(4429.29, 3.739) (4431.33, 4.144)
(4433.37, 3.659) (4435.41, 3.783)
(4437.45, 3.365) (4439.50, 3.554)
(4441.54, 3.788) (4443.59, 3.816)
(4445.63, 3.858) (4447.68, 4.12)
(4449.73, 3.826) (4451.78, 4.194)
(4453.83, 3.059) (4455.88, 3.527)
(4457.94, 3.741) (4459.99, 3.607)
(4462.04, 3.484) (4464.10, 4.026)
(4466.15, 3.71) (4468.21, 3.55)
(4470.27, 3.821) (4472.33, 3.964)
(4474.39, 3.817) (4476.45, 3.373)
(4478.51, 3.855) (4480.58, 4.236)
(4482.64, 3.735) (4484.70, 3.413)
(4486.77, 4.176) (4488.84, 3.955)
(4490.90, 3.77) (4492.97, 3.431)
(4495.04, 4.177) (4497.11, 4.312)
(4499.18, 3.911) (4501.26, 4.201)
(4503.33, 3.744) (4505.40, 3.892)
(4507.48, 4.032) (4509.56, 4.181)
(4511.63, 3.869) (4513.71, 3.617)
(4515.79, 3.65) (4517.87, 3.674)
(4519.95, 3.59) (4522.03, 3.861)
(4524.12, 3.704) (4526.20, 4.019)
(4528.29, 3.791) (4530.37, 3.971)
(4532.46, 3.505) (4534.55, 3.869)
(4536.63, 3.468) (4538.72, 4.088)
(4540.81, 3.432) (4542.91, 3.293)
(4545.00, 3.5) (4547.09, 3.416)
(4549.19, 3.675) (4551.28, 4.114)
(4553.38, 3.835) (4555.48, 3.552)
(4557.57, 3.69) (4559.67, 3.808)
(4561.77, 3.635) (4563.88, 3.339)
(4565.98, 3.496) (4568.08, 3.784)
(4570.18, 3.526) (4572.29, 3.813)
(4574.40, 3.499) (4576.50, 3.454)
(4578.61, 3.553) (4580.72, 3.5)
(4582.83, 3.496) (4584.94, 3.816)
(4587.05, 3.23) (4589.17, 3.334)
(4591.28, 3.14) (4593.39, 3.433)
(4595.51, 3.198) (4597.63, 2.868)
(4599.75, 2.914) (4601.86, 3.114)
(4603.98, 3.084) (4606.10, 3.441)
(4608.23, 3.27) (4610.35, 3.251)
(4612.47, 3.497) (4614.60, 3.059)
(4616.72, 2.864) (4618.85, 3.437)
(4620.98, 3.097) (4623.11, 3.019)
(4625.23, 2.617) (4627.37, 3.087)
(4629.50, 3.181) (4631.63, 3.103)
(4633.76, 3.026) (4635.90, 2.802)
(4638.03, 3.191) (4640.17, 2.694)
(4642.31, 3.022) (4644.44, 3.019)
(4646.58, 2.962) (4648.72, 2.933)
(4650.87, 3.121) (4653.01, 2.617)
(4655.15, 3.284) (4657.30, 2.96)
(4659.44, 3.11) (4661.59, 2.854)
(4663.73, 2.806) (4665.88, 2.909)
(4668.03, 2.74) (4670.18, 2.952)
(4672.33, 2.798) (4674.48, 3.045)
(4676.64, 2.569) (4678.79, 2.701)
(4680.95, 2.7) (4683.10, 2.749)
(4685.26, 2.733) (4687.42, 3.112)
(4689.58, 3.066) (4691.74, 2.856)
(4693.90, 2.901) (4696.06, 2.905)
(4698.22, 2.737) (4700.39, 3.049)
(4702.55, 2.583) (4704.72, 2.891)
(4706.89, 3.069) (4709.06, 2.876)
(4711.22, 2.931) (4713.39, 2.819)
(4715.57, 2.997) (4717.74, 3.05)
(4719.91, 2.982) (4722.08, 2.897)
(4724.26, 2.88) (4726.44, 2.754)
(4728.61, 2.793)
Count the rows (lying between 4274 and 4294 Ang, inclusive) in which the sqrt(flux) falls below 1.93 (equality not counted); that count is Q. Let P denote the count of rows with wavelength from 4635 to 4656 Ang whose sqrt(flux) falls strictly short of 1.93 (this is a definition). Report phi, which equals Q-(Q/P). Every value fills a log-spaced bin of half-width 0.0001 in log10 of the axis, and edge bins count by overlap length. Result 0.0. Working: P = 10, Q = 0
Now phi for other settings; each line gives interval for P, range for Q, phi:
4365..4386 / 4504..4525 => 3.3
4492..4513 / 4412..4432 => 0.0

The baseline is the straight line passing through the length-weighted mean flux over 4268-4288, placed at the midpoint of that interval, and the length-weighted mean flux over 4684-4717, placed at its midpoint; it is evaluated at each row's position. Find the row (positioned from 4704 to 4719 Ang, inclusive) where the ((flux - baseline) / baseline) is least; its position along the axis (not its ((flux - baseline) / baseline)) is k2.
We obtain 4704.72 Ang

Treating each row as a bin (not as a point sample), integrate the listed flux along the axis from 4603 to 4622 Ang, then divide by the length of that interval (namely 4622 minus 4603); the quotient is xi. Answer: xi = 3.2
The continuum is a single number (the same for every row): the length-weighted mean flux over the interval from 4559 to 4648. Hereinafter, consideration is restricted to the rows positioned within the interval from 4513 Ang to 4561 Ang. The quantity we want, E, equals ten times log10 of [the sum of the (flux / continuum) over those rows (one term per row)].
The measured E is 14.2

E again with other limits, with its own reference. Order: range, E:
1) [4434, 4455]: 10.6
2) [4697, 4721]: 9.9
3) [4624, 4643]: 9.2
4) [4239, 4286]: 18.2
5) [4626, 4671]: 12.8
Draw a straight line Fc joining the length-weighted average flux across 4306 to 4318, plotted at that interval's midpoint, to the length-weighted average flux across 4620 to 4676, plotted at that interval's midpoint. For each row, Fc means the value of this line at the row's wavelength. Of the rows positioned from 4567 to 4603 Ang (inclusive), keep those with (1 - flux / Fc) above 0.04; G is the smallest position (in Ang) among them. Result 4587.05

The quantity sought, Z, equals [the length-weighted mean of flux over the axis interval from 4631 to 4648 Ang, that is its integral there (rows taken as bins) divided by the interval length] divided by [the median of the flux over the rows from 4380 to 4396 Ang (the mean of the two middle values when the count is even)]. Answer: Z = 0.78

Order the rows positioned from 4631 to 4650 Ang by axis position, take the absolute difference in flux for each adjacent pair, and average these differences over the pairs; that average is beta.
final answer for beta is 0.20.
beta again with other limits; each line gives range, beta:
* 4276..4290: 0.31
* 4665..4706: 0.19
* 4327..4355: 0.19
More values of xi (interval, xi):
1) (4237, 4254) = 10.4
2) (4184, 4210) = 5.4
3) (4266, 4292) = 7.0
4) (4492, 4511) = 4.0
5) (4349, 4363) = 4.0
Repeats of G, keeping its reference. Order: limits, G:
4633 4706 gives 4635.90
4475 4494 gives 4476.45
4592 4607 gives 4595.51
